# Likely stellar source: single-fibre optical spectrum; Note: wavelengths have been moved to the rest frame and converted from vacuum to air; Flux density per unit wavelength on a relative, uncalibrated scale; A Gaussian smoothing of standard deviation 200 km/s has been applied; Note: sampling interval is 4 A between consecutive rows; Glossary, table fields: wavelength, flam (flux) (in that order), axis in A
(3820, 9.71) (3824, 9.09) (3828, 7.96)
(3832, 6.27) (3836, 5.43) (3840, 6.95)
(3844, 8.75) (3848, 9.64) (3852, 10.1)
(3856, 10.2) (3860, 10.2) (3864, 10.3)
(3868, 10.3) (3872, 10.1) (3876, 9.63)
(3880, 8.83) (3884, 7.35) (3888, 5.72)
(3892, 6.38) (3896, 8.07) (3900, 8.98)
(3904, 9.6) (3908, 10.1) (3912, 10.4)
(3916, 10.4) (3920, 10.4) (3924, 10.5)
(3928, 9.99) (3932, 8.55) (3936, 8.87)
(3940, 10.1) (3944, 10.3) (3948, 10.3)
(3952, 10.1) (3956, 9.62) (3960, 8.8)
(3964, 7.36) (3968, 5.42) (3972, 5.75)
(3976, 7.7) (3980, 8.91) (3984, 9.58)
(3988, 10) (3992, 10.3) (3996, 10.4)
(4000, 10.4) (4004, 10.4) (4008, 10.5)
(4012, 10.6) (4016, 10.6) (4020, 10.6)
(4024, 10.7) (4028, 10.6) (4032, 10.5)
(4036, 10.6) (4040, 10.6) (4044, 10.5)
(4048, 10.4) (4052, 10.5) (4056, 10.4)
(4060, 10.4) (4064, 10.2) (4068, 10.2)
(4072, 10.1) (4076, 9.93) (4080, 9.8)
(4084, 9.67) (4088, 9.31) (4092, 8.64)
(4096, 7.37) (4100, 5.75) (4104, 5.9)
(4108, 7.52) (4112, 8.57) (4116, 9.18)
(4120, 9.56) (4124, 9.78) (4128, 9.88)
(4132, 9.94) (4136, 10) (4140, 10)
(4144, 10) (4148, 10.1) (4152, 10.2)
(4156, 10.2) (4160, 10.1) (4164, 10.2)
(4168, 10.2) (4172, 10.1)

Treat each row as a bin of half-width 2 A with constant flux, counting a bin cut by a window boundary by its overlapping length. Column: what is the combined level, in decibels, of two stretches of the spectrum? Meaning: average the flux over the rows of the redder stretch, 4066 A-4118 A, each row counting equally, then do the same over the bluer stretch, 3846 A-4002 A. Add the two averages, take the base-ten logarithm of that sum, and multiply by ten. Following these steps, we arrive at 12.5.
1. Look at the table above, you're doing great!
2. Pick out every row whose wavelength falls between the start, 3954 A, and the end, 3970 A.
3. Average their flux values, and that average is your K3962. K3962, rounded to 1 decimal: 7.8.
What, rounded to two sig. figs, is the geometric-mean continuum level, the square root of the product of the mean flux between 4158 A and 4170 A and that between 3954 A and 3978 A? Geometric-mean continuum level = 8.7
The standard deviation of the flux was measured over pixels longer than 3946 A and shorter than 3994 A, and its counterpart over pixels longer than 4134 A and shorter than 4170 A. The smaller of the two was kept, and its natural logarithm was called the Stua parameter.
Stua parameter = -2.4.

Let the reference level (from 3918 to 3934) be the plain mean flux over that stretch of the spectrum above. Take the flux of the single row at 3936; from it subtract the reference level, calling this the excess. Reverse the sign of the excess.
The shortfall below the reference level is 0.99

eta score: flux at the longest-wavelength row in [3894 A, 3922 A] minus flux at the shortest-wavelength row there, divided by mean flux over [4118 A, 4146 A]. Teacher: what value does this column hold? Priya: 0.24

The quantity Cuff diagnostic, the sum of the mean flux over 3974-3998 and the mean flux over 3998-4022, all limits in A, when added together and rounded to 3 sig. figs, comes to 20.0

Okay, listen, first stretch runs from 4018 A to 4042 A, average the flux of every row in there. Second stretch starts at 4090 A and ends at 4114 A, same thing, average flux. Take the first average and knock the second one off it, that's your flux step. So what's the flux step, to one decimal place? 3.3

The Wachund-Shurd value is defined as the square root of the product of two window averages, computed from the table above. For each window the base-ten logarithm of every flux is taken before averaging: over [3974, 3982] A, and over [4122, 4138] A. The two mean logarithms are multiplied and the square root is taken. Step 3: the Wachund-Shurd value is 0.96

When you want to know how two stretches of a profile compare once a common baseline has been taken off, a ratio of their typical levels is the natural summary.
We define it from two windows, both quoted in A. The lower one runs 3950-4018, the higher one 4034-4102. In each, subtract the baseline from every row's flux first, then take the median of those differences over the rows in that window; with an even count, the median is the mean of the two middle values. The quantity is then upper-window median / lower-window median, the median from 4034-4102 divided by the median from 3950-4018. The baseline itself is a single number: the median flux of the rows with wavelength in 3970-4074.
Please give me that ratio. 0.5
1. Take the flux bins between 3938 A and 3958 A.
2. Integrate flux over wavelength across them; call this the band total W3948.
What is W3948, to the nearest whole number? 202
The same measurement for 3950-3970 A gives 165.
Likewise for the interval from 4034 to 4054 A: 210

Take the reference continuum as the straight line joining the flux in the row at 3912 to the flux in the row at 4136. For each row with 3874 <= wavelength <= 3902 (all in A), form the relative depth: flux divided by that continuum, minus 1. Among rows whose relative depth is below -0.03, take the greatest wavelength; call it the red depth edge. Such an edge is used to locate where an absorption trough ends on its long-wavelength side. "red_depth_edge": 3900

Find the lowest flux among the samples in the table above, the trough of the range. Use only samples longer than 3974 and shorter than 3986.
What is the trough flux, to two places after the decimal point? 7.70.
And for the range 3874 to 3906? 5.72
